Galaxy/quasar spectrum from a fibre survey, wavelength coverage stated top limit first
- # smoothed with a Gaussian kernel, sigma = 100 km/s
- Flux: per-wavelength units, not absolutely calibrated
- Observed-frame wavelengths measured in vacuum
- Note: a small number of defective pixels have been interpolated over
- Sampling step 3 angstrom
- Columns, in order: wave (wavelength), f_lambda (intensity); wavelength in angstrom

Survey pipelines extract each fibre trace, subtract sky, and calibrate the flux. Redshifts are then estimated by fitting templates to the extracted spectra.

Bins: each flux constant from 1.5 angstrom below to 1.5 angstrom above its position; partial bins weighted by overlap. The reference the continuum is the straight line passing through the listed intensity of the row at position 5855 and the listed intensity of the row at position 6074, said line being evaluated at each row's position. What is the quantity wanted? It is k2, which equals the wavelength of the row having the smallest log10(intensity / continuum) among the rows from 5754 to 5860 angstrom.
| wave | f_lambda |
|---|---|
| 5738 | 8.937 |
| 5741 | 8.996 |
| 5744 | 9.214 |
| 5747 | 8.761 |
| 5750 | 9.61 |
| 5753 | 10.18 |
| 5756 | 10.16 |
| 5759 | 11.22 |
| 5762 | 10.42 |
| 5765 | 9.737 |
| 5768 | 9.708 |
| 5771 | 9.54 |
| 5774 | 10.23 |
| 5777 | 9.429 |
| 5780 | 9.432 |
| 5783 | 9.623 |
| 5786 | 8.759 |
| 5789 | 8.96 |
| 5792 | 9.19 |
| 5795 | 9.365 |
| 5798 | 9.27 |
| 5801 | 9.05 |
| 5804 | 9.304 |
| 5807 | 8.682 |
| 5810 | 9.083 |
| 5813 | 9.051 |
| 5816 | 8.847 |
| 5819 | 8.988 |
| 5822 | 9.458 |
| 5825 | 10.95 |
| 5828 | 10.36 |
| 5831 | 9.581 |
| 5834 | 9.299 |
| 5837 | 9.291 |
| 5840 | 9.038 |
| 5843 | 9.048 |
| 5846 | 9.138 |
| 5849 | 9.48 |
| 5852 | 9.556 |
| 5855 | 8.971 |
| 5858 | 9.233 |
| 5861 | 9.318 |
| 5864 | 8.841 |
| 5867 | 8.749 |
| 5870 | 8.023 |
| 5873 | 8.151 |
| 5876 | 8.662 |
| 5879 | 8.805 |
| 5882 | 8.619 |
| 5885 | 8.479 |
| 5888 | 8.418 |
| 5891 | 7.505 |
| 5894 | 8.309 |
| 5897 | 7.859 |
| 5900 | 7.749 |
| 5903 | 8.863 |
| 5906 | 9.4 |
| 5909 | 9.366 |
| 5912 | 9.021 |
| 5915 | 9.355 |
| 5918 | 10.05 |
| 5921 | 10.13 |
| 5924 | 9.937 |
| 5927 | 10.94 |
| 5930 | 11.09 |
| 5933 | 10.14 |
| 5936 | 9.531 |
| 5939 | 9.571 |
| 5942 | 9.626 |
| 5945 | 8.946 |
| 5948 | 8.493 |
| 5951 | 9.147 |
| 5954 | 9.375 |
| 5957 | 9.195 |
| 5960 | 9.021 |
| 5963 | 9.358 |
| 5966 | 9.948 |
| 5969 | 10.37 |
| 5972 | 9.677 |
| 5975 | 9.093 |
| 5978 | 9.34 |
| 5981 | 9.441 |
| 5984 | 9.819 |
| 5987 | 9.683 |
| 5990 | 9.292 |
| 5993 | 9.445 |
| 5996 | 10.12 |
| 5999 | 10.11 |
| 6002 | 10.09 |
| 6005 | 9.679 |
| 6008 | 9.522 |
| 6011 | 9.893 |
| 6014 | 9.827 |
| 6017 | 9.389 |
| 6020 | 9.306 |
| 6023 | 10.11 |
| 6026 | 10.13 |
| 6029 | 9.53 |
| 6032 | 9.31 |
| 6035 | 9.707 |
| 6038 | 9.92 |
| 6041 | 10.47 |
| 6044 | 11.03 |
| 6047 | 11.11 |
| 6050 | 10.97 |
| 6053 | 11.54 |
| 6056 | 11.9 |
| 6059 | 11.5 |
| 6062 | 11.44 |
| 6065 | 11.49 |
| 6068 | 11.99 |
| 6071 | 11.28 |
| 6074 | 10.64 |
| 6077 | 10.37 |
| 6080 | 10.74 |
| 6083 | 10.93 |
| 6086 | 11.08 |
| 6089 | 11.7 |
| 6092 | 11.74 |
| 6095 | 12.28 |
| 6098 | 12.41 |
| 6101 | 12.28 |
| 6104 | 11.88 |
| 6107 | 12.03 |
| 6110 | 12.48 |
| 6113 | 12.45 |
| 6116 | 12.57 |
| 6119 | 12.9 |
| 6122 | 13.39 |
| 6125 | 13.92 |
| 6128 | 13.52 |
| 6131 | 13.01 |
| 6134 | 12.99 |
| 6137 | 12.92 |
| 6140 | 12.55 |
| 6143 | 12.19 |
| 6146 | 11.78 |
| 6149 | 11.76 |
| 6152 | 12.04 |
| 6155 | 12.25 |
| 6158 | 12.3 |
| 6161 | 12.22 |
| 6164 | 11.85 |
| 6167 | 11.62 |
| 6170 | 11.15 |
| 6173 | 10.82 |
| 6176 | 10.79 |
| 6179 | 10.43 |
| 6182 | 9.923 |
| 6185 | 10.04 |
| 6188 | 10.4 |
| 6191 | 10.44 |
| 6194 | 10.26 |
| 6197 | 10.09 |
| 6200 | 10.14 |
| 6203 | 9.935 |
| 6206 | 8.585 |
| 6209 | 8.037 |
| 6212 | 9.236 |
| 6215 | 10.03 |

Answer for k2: 5855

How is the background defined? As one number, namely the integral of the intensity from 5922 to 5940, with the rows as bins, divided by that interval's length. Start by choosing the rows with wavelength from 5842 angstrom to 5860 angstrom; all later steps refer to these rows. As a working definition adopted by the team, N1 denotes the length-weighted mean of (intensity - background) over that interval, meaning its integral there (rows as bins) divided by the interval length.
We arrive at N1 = -1.0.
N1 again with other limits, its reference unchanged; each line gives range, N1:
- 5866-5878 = -1.8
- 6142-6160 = 1.8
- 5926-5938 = 0.2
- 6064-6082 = 0.9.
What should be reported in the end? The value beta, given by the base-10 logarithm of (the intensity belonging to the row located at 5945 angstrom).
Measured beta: 0.95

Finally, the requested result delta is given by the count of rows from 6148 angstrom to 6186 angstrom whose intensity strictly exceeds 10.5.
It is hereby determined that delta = 10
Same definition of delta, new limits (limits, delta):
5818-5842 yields 1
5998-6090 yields 15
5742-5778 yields 1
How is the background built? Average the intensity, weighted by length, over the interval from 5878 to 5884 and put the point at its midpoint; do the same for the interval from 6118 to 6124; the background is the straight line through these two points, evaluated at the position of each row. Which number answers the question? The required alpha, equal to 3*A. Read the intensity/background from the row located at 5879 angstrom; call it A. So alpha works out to 3.05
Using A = 1.02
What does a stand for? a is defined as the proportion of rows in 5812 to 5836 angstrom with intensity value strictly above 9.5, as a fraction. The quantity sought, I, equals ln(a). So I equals -1.0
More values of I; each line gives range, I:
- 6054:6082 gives 0.0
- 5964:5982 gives -0.7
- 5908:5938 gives -0.4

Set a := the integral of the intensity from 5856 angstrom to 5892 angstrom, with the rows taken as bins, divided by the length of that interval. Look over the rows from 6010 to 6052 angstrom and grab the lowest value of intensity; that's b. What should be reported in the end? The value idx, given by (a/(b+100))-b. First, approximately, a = 8.59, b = 9.306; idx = -9.2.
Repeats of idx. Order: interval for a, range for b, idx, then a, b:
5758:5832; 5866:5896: -7.4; 9.52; 7.505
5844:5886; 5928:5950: -8.4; 8.87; 8.493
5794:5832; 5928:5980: -8.4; 9.38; 8.493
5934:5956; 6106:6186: -9.8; 9.26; 9.923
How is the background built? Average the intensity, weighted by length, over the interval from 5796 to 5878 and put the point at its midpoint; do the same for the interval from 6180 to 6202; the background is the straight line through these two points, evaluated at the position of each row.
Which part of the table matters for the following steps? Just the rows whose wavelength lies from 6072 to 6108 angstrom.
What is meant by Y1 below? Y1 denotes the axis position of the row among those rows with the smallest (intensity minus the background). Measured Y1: 6077 angstrom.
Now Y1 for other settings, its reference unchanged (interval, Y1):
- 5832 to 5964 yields 5891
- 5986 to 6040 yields 6032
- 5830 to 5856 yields 5855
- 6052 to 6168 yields 6077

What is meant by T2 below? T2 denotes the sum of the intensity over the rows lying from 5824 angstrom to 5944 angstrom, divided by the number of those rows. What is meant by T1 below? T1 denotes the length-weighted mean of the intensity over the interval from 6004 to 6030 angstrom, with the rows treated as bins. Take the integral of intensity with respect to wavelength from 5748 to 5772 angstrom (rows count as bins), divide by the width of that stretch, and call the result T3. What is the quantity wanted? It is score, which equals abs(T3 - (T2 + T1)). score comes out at 8.9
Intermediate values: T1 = 9.7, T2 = 9.2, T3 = 10.1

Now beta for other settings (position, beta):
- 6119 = 1.11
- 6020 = 0.97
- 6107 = 1.08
